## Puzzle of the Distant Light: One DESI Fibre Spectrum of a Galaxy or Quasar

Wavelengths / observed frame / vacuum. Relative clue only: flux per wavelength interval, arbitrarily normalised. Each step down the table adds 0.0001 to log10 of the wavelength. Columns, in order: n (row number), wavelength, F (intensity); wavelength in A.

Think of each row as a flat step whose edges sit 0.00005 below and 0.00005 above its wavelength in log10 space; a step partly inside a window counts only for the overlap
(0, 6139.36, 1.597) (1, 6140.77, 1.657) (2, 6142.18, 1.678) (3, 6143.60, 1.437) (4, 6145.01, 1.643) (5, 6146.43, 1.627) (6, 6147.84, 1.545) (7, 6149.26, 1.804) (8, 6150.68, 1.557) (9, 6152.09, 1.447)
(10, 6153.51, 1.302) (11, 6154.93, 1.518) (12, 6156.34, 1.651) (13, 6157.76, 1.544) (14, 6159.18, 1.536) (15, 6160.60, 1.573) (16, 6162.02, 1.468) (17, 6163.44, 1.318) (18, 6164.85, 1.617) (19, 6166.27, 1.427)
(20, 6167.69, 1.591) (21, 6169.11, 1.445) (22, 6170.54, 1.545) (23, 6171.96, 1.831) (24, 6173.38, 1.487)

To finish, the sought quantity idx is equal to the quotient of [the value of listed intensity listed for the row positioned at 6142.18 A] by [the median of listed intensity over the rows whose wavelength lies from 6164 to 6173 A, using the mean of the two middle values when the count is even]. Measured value 1.07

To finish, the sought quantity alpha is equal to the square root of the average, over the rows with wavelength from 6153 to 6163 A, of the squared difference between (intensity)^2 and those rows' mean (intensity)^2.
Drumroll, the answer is 0.29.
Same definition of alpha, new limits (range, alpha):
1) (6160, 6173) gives 0.43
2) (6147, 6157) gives 0.45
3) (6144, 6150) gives 0.32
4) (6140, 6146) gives 0.30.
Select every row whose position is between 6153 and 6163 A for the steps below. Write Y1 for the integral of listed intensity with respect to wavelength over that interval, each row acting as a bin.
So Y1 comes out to 15.1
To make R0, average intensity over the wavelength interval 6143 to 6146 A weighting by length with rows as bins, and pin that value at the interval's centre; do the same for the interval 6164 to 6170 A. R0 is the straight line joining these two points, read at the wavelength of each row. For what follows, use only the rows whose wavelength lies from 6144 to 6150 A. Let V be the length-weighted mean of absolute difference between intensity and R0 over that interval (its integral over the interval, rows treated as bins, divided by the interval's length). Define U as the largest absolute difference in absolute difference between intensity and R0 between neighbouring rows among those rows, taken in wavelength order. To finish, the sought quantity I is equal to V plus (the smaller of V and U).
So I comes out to 0.22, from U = 0.26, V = 0.108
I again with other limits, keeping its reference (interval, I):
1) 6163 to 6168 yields 0.22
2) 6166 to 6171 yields 0.10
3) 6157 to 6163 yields 0.08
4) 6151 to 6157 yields 0.22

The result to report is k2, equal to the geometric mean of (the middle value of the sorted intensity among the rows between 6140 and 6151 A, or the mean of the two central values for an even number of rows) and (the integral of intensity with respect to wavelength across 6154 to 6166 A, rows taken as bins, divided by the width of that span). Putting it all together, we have 1.58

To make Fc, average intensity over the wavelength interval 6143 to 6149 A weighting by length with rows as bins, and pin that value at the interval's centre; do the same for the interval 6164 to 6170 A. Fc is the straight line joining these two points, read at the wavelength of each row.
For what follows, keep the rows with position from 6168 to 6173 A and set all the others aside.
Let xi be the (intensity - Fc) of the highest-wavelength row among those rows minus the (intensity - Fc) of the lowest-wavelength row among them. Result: 0.40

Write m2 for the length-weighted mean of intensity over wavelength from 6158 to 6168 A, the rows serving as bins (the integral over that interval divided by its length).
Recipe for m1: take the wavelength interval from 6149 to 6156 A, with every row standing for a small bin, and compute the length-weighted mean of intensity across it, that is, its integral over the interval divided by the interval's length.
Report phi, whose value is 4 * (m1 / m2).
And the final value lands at 4.03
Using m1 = 1.52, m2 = 1.50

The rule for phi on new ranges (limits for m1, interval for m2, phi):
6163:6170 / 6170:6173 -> 3.55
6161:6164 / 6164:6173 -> 3.61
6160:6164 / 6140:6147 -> 3.62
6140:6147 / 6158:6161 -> 4.15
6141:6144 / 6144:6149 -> 3.93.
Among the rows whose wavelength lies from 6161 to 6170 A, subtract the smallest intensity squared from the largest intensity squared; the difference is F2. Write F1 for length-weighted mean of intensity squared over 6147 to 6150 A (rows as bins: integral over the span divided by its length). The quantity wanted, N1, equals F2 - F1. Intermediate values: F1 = 2.81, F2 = 0.9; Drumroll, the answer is -1.93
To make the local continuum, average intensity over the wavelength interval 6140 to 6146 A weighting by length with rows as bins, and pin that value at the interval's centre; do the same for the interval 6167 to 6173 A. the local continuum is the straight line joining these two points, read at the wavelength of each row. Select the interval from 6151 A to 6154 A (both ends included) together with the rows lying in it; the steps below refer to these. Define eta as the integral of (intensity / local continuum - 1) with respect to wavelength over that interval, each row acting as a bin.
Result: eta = -0.37 A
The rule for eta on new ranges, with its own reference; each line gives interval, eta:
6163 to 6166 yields -0.23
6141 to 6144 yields -0.04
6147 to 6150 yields 0.13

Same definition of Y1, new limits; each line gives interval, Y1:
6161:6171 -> 14.9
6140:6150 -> 16.3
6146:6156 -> 15.5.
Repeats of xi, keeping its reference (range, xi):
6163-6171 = 0.25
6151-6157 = 0.22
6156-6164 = -0.31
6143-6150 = 0.39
